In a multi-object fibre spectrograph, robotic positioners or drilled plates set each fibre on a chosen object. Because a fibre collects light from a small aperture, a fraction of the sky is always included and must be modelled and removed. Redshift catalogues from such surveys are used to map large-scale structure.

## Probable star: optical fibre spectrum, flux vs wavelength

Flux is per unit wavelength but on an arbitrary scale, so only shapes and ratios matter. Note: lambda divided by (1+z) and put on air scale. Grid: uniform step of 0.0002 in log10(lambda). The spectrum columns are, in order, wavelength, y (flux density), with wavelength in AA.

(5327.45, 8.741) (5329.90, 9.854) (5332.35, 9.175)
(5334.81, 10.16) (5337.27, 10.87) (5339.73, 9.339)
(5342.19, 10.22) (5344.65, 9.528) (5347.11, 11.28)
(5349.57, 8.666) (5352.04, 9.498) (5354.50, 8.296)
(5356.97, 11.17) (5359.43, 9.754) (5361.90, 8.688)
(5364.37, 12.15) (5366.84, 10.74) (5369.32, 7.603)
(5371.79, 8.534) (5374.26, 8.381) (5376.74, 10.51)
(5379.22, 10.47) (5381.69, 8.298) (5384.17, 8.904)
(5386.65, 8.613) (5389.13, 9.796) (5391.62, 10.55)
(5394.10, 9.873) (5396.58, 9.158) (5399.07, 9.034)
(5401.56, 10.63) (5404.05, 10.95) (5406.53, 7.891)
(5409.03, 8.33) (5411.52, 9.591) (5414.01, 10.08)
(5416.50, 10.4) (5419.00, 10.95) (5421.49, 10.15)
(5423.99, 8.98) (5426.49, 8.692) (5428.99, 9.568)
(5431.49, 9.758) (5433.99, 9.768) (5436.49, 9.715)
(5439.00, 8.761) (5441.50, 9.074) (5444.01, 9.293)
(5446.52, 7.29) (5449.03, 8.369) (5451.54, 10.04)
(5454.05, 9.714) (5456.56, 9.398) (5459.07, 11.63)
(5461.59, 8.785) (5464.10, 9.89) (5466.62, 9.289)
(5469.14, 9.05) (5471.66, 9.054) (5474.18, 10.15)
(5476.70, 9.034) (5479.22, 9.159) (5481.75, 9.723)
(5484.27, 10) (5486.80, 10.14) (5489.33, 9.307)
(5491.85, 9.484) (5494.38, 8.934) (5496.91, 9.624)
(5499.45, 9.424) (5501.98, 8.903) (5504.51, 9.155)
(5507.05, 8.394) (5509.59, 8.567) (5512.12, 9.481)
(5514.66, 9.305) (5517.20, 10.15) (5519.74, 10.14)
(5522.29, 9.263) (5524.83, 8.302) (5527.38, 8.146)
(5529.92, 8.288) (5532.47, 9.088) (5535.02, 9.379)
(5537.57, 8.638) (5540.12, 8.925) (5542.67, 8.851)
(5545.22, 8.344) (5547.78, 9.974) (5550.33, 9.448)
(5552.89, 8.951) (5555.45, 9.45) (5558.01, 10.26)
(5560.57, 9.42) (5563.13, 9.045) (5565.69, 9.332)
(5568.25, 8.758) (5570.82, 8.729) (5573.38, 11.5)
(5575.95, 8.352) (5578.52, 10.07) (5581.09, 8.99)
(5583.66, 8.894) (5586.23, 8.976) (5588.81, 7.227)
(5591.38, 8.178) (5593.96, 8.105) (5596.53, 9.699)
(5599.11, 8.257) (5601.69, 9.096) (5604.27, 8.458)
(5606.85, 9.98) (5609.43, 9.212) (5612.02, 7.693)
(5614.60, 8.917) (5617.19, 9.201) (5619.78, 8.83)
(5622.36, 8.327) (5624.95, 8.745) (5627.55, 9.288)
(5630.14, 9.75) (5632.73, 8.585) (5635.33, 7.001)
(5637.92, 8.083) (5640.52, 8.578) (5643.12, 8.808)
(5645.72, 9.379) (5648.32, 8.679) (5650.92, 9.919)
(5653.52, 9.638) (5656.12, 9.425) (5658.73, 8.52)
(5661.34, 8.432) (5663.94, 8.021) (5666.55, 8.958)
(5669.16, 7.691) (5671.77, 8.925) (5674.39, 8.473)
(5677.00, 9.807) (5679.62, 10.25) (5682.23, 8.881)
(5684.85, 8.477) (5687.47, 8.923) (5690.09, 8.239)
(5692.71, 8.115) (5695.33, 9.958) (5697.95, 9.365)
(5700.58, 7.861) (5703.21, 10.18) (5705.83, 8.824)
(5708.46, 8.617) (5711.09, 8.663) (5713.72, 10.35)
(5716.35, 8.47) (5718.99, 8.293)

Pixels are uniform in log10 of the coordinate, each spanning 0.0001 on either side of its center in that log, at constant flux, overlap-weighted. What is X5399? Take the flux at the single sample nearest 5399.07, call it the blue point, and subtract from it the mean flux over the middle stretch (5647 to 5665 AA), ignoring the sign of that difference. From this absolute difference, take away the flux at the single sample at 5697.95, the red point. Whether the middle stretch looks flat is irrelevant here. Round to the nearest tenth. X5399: -9.3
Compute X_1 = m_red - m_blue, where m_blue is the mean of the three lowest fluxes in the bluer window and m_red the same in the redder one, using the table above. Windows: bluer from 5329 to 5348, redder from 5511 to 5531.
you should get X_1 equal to -1.1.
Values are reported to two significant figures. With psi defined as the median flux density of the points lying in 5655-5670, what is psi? 8.5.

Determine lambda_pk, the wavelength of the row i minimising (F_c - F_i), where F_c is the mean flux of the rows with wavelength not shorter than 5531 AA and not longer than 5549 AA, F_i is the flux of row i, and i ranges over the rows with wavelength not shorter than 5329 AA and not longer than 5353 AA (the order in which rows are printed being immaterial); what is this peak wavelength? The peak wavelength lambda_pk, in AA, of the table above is 5347.11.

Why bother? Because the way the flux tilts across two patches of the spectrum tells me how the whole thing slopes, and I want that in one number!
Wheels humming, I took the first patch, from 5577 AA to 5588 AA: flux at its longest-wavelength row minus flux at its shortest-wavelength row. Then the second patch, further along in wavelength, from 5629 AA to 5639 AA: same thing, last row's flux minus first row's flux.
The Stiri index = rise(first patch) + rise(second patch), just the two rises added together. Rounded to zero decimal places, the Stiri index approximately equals -3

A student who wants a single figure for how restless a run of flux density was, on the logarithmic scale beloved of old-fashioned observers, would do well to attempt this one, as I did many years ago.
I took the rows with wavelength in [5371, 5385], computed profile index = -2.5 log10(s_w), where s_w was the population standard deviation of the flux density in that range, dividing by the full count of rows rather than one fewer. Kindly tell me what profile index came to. 0.06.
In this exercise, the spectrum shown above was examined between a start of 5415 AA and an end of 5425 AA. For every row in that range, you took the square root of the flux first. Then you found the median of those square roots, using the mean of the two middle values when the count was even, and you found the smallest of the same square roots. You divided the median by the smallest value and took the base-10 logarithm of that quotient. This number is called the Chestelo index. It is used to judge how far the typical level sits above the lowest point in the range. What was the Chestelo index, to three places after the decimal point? 0.029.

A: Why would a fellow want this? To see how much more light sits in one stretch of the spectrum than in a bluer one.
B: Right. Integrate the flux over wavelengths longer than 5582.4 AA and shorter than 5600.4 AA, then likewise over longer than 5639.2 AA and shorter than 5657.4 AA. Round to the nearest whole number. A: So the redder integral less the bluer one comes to 15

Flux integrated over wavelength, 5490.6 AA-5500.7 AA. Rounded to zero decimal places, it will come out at 95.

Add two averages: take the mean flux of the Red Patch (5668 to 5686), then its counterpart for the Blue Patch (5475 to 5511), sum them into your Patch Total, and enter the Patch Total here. 18.2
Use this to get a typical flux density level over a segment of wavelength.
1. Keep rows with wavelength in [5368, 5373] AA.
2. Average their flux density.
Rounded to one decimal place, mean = 8.1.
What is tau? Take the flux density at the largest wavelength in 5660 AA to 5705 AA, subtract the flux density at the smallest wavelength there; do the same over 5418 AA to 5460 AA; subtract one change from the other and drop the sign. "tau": 1.1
